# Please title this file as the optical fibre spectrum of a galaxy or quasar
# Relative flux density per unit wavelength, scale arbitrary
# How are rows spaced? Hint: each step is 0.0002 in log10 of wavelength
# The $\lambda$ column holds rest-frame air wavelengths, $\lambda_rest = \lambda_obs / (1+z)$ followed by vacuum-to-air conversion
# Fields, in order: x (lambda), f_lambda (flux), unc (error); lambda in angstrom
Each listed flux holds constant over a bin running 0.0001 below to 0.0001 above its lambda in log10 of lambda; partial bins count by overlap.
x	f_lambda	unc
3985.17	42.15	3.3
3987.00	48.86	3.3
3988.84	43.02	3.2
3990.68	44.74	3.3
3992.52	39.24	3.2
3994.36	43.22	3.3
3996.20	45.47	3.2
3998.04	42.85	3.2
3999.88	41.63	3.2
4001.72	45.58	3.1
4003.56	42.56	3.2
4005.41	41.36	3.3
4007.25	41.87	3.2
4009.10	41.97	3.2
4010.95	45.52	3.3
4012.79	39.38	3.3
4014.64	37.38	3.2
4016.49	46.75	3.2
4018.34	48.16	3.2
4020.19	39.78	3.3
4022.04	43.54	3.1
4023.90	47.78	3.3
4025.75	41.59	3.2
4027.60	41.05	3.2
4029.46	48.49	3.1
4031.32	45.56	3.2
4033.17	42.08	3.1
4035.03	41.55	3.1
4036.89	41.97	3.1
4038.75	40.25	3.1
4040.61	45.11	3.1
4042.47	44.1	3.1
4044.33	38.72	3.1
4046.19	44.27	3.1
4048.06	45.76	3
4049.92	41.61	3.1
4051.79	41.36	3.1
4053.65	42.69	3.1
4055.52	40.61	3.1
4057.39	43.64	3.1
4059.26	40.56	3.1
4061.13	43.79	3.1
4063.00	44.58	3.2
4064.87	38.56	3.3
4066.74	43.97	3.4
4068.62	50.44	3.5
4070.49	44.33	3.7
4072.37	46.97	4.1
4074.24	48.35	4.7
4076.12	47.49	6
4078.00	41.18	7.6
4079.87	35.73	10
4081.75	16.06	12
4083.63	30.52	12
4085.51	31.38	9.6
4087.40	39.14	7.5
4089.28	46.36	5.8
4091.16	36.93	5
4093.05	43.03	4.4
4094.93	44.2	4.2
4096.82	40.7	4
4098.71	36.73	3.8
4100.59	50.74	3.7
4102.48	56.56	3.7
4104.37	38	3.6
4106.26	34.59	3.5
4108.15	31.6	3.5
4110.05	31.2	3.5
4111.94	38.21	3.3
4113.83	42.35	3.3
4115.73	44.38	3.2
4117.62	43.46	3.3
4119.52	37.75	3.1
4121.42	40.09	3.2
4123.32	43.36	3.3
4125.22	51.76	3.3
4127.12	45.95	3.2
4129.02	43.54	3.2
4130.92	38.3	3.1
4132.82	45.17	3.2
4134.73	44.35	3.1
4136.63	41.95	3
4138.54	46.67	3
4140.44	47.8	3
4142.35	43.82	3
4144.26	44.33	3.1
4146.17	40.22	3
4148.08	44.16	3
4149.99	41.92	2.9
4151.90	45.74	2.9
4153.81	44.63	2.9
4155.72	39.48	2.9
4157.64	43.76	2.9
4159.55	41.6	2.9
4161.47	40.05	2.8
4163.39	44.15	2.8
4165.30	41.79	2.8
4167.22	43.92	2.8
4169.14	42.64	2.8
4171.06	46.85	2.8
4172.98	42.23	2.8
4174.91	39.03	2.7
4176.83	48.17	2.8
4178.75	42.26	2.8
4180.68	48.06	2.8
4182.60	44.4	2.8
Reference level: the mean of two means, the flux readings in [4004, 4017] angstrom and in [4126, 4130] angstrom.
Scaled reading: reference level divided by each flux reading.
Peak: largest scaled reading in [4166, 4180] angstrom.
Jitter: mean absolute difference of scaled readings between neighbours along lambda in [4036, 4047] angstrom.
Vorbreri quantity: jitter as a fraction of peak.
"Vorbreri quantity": 0.083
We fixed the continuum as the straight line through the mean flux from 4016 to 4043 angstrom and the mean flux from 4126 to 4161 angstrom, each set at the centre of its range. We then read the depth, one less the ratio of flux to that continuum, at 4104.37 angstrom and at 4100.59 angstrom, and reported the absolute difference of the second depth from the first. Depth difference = 0.29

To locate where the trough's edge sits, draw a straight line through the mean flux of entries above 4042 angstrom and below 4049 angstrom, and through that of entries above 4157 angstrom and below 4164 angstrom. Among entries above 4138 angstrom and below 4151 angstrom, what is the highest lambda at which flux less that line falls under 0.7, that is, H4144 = 4149.99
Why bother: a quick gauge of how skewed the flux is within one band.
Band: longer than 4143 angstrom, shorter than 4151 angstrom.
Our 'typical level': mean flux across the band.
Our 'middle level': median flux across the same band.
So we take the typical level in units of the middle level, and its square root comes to 1.00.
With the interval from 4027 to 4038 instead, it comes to 1.02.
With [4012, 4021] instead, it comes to 1.03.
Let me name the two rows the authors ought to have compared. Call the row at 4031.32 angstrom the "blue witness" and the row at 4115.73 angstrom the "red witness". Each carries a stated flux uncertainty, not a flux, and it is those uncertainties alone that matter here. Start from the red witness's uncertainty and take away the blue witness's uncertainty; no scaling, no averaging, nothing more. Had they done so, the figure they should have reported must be 0.00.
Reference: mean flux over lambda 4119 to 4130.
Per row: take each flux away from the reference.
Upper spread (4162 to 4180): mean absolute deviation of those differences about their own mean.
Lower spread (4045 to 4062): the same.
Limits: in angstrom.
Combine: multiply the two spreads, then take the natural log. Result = 1.1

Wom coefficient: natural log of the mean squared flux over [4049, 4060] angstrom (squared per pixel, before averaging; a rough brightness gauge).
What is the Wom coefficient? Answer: 7.46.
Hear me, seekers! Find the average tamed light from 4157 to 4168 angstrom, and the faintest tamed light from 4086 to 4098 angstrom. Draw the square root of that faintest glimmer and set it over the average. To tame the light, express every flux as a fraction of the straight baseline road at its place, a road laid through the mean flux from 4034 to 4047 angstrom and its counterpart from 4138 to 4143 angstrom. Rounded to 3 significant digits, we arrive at 1.01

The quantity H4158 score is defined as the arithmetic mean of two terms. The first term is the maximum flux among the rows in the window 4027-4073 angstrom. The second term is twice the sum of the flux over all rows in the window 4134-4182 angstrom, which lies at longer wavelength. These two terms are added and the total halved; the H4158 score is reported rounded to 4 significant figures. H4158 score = 1115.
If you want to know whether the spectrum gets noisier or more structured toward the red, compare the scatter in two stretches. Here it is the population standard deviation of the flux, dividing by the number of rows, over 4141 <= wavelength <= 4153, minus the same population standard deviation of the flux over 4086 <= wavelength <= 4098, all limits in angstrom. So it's -1.4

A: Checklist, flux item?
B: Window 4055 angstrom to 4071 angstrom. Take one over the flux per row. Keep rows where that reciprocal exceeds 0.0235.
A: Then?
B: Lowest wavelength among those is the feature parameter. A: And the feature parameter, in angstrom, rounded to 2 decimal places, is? 4055.52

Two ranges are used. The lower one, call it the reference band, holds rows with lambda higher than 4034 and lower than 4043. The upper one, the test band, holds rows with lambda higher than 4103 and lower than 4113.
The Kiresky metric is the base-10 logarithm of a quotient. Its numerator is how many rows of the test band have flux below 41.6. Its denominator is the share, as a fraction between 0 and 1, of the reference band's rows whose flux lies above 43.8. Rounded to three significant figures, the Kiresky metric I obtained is 1.10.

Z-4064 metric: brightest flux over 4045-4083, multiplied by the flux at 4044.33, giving 1953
